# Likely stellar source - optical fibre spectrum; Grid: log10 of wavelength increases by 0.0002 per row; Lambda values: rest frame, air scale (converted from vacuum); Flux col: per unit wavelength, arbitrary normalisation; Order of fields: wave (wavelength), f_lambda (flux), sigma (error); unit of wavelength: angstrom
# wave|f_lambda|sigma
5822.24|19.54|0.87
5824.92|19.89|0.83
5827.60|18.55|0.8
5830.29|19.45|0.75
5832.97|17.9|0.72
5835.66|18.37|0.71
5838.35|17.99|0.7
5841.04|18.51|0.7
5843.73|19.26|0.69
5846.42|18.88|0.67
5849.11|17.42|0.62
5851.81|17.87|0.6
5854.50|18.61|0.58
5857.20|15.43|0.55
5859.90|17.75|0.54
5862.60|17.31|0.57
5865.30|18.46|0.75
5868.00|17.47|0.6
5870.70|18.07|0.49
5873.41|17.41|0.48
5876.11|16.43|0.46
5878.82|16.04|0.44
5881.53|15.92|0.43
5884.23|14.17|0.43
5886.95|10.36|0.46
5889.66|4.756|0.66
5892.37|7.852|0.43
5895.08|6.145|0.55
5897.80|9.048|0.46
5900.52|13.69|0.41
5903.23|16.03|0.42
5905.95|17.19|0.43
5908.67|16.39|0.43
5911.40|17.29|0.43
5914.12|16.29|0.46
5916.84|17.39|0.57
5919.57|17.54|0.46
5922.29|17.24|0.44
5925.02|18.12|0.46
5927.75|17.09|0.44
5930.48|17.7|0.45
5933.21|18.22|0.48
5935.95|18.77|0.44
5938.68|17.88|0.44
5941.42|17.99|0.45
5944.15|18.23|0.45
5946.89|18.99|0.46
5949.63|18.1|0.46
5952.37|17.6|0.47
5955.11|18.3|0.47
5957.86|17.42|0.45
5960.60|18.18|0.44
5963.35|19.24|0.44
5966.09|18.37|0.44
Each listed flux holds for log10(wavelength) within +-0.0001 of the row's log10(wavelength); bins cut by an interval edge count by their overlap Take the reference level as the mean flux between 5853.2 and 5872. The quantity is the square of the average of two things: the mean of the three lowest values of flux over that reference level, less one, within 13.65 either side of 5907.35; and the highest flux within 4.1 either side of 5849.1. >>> 85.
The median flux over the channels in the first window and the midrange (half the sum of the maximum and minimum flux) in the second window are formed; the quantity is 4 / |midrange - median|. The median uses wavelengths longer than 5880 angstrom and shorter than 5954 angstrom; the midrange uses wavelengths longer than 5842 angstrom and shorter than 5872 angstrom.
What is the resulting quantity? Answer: 38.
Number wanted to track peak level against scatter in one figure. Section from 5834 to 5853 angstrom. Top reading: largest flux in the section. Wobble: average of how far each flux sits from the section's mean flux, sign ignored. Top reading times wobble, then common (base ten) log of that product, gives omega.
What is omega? 0.97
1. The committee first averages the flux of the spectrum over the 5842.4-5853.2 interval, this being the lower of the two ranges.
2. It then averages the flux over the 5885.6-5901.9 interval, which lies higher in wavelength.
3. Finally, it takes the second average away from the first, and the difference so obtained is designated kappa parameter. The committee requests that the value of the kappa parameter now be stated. 10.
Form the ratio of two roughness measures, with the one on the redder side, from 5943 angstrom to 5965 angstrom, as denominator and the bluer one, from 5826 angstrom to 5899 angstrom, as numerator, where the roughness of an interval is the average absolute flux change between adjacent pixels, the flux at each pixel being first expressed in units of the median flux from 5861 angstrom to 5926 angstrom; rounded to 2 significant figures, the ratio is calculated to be 1.8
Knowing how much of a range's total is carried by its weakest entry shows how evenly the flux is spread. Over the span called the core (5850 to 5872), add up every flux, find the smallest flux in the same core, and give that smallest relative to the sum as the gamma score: 0.11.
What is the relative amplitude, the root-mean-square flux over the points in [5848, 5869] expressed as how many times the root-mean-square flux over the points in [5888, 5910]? 1.4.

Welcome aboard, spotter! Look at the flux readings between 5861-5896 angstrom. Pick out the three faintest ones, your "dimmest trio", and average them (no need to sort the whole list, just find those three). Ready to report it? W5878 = 6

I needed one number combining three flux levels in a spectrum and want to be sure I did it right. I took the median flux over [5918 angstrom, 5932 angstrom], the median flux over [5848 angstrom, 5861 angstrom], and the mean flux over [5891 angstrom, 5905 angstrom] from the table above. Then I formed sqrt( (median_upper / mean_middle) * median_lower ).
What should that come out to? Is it 5.4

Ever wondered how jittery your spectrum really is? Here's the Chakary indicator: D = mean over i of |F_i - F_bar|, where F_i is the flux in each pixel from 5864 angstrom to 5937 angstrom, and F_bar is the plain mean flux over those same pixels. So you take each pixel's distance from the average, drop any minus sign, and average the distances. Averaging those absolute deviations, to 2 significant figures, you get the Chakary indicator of 3.0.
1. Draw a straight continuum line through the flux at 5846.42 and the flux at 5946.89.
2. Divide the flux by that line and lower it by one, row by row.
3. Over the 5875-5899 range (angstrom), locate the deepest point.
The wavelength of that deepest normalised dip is 5889.66 angstrom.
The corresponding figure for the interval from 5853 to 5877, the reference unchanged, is 5857.20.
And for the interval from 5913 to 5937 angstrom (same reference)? 5914.12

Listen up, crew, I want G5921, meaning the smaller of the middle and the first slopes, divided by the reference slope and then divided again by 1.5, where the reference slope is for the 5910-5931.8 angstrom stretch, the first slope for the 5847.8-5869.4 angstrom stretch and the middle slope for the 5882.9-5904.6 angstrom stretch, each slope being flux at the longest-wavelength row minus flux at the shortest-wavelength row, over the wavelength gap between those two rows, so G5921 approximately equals 0.1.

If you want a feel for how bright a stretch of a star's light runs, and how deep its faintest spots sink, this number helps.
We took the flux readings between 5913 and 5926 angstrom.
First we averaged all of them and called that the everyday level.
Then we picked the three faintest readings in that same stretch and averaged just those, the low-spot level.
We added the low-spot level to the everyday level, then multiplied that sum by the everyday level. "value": 594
